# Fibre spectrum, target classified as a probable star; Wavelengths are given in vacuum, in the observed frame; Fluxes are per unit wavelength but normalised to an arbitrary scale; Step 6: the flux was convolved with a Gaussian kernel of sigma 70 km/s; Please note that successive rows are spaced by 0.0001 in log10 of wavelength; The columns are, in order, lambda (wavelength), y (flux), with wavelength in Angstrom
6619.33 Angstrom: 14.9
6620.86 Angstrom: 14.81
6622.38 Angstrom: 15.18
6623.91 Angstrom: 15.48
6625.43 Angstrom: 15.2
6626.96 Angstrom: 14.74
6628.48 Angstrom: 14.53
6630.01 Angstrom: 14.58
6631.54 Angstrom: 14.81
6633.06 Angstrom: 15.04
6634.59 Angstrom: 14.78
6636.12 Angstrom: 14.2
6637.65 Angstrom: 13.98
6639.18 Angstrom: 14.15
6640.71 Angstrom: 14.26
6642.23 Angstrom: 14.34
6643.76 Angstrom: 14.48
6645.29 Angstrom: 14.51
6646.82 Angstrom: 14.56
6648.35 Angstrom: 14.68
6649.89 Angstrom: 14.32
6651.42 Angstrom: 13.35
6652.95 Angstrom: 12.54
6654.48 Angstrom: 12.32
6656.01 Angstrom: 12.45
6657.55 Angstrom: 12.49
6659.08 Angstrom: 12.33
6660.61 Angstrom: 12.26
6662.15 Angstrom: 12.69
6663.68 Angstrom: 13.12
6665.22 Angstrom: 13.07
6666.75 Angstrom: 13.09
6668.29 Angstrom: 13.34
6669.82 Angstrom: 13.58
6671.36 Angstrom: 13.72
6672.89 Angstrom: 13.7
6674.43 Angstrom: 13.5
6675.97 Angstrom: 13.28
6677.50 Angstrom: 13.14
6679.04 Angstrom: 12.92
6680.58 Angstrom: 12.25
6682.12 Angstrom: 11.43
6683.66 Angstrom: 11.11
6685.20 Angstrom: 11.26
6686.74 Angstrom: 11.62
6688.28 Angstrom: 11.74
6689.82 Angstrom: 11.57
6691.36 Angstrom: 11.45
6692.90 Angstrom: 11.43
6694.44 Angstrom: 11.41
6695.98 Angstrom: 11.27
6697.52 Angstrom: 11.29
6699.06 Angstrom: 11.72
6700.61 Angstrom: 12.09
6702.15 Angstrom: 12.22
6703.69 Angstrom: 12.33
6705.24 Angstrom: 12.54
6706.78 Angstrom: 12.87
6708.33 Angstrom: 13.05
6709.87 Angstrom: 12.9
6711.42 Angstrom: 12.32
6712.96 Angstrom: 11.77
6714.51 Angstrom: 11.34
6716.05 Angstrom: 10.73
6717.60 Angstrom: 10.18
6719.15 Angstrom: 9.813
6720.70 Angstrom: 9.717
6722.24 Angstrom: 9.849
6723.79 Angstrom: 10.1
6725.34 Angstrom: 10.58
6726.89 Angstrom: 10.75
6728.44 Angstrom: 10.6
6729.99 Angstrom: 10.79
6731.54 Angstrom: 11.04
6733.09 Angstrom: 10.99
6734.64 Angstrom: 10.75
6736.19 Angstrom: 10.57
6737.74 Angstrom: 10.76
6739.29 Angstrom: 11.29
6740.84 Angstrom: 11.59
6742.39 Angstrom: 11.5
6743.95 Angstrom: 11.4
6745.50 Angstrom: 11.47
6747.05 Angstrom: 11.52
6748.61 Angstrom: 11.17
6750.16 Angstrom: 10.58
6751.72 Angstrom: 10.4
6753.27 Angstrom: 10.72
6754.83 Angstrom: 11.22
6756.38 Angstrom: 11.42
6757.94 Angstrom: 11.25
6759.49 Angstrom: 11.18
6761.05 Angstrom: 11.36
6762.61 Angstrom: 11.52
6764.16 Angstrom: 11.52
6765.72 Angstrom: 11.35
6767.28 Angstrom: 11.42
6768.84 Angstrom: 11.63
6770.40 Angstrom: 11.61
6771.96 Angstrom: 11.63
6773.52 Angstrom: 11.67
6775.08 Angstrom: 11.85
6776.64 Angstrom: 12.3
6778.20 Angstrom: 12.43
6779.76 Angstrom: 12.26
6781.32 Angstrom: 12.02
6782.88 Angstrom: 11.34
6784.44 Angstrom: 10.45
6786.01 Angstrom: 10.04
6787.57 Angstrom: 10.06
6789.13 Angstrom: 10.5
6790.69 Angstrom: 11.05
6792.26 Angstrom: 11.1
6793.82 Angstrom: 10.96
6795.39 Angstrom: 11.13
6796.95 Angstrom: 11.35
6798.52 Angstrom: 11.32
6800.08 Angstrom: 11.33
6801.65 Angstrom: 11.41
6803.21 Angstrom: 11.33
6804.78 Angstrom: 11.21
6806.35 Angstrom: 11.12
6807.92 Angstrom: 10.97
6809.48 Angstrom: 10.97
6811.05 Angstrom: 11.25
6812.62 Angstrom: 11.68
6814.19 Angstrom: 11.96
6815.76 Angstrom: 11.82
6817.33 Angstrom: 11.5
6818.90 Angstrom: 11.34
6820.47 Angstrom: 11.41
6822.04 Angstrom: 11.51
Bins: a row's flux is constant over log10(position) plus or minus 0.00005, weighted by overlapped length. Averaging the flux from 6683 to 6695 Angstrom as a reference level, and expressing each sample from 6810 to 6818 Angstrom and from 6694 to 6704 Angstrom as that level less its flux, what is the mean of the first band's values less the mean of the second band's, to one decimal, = 0.1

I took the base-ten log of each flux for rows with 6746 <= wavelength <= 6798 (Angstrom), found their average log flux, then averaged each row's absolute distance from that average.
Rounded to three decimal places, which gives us 0.017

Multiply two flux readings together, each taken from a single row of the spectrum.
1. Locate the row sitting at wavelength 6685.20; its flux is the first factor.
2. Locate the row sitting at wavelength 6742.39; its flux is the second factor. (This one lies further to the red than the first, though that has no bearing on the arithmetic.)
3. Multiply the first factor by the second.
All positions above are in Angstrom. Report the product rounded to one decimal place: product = 129.5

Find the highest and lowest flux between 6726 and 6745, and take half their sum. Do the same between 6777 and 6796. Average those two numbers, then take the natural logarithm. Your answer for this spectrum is 2.41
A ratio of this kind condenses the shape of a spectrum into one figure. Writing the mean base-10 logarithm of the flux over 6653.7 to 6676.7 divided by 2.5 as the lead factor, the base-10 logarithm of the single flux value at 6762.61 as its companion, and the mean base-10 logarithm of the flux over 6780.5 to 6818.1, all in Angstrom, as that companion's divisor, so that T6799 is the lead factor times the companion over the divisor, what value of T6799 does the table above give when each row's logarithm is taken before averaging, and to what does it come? 0.4514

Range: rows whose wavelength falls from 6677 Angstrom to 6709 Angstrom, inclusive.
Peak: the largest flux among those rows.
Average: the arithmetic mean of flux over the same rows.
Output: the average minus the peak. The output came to -1.2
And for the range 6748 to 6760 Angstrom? -0.4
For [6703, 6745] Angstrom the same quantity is -1.9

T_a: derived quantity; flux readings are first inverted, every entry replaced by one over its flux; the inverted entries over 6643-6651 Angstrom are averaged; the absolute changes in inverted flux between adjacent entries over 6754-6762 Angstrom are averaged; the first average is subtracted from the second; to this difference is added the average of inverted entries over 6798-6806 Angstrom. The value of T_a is 0.021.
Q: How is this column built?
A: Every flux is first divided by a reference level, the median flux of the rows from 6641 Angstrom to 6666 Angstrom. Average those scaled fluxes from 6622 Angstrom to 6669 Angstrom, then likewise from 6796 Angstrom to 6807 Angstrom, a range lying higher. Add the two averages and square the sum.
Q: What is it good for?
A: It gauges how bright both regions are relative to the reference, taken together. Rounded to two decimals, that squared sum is 3.70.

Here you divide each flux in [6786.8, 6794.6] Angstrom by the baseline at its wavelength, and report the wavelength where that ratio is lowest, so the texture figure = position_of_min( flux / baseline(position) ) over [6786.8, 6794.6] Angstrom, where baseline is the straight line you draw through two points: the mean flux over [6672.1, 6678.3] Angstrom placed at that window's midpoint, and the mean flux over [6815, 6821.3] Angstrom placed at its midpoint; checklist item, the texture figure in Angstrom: 6787.57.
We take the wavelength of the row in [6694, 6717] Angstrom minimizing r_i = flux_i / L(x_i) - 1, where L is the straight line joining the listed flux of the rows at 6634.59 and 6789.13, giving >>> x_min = 6716.05 Angstrom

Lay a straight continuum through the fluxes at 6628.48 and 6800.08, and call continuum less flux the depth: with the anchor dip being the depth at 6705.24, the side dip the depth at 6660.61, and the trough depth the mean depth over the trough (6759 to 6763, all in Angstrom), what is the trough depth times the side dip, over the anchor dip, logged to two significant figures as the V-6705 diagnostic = 2.1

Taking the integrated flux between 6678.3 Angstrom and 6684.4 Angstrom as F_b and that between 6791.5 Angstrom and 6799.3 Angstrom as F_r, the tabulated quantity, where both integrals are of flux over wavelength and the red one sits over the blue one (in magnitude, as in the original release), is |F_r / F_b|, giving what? 1.2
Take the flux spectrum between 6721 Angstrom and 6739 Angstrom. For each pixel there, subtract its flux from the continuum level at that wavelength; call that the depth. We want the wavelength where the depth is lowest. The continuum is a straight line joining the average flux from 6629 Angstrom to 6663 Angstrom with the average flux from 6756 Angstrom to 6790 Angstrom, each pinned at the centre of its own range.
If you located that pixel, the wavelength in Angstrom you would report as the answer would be 6731.54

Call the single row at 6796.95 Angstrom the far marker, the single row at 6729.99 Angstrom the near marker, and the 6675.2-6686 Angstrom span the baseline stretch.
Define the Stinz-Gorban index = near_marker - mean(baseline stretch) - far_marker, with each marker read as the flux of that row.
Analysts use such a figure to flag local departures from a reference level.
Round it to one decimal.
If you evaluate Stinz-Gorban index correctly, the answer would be -12.8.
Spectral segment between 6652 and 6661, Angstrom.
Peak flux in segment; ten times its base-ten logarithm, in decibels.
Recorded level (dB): 11.0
